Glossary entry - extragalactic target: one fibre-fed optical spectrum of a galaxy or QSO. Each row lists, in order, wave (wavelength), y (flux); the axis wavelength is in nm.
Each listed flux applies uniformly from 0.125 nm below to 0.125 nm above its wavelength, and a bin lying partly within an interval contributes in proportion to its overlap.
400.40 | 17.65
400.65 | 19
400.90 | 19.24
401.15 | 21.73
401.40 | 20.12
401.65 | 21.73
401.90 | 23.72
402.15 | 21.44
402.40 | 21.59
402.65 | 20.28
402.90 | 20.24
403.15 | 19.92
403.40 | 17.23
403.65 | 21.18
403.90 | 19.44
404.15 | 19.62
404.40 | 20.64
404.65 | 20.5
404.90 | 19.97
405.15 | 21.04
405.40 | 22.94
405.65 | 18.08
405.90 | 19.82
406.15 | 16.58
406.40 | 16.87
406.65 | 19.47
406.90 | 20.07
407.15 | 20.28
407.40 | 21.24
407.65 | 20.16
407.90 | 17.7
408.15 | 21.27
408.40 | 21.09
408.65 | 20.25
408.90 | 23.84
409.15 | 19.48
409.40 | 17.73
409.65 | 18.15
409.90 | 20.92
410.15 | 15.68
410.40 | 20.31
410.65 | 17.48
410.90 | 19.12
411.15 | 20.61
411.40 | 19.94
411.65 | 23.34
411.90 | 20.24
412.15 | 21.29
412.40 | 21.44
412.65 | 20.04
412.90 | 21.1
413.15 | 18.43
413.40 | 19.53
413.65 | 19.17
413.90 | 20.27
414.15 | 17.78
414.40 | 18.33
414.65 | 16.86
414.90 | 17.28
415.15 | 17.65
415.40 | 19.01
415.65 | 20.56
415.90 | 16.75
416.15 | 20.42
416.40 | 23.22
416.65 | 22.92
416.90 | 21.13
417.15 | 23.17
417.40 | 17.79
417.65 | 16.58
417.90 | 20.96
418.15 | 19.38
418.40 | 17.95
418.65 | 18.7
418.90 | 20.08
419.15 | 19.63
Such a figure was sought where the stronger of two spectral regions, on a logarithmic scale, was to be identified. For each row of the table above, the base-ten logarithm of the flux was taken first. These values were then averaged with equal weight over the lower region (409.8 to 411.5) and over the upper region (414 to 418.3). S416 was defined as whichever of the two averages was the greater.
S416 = 1.28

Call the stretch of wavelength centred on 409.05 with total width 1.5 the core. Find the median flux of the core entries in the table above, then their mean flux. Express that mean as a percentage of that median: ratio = 101.1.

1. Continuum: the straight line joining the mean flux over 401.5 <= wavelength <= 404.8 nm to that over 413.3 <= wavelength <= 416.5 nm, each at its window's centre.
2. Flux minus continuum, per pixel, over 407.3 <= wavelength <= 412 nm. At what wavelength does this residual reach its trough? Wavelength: 410.15 nm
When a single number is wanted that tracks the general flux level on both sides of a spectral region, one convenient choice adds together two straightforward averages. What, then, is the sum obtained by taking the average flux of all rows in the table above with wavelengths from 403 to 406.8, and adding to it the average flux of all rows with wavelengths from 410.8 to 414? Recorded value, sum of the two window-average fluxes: 39.9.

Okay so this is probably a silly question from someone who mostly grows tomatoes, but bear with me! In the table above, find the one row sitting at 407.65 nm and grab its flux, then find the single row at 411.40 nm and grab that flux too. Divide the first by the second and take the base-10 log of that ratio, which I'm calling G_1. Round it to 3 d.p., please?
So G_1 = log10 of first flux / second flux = 0.005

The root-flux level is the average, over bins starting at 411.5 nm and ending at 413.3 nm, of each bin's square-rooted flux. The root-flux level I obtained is 4.56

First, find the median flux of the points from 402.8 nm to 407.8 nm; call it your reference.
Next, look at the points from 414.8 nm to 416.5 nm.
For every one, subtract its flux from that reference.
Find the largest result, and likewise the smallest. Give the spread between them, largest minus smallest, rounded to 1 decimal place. 6.5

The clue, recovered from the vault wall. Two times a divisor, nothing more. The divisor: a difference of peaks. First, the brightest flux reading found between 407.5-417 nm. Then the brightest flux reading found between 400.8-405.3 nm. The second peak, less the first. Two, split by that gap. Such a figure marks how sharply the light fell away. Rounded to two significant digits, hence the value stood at -17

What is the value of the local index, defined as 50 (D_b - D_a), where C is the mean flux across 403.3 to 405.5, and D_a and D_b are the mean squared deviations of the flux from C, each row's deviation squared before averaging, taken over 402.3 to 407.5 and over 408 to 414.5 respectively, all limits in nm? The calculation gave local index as 37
